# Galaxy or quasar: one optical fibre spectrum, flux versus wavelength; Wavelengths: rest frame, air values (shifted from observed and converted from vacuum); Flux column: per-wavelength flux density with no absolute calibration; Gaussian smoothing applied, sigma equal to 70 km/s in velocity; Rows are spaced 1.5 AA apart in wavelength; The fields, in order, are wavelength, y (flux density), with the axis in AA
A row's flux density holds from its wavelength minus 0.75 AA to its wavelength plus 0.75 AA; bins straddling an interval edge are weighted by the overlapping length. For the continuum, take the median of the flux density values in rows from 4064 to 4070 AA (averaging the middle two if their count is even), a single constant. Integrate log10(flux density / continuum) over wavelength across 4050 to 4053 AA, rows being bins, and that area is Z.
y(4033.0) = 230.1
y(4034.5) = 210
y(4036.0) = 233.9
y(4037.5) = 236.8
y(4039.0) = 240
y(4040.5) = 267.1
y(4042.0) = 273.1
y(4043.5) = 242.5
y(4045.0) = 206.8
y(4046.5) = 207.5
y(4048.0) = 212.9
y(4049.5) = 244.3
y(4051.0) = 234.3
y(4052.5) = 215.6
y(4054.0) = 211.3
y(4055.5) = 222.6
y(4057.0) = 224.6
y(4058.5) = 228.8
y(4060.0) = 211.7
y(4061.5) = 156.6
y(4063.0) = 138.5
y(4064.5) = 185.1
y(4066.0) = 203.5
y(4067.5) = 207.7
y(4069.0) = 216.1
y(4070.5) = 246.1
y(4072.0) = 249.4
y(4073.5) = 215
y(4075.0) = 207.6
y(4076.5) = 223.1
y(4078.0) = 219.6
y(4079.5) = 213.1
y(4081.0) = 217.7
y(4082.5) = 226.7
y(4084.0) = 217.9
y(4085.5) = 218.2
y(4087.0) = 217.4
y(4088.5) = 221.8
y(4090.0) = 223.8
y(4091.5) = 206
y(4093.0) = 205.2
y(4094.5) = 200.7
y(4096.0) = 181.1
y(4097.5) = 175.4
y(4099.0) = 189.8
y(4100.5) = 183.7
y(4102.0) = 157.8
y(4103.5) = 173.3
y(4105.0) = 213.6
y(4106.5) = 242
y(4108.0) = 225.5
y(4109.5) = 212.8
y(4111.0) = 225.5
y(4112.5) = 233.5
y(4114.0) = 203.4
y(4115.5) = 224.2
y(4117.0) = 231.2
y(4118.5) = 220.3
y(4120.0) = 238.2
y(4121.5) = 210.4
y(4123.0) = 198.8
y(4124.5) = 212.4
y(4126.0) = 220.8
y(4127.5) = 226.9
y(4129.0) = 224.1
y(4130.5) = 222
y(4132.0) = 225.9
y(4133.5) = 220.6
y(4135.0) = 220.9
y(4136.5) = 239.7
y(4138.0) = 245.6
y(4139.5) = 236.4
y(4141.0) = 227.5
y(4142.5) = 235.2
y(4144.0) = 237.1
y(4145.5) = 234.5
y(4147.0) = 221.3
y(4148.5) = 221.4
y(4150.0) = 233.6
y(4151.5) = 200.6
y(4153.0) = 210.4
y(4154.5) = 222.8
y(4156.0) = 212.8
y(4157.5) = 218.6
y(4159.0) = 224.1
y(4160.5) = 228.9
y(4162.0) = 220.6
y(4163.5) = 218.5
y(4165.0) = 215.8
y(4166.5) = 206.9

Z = 0.13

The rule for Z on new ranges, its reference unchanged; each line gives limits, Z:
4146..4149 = 0.10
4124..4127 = 0.07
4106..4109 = 0.15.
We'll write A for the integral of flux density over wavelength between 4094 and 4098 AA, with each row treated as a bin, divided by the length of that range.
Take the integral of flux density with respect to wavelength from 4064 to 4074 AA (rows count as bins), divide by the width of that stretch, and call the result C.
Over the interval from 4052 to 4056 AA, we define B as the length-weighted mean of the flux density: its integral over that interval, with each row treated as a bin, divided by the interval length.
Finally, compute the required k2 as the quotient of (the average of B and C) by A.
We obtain 1.17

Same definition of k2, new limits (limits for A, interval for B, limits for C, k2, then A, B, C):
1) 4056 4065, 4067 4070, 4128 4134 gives 1.14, 192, 215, 223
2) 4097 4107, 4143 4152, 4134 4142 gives 1.21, 190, 226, 234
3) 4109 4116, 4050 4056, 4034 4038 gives 1.02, 220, 222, 227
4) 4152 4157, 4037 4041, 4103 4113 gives 1.09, 215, 247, 219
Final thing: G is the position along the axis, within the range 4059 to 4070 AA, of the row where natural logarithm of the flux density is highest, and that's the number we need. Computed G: 4069.0 AA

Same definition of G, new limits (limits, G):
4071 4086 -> 4072.0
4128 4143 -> 4138.0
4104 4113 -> 4106.5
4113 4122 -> 4120.0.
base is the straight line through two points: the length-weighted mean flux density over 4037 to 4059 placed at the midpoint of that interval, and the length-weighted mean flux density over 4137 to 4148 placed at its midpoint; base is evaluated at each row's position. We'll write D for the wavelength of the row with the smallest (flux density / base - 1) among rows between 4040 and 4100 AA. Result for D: 4063.0 AA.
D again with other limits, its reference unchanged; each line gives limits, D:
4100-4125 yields 4102.0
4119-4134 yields 4123.0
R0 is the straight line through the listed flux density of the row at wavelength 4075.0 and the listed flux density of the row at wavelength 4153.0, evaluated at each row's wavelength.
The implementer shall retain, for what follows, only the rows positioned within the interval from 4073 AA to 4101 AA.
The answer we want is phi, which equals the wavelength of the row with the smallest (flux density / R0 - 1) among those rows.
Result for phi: 4097.5 AA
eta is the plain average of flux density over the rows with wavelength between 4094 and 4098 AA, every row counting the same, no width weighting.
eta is 186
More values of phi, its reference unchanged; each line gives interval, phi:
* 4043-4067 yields 4063.0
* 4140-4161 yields 4151.5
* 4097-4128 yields 4102.0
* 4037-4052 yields 4045.0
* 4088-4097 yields 4096.0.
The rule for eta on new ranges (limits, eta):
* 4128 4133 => 224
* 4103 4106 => 193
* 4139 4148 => 232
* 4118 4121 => 229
